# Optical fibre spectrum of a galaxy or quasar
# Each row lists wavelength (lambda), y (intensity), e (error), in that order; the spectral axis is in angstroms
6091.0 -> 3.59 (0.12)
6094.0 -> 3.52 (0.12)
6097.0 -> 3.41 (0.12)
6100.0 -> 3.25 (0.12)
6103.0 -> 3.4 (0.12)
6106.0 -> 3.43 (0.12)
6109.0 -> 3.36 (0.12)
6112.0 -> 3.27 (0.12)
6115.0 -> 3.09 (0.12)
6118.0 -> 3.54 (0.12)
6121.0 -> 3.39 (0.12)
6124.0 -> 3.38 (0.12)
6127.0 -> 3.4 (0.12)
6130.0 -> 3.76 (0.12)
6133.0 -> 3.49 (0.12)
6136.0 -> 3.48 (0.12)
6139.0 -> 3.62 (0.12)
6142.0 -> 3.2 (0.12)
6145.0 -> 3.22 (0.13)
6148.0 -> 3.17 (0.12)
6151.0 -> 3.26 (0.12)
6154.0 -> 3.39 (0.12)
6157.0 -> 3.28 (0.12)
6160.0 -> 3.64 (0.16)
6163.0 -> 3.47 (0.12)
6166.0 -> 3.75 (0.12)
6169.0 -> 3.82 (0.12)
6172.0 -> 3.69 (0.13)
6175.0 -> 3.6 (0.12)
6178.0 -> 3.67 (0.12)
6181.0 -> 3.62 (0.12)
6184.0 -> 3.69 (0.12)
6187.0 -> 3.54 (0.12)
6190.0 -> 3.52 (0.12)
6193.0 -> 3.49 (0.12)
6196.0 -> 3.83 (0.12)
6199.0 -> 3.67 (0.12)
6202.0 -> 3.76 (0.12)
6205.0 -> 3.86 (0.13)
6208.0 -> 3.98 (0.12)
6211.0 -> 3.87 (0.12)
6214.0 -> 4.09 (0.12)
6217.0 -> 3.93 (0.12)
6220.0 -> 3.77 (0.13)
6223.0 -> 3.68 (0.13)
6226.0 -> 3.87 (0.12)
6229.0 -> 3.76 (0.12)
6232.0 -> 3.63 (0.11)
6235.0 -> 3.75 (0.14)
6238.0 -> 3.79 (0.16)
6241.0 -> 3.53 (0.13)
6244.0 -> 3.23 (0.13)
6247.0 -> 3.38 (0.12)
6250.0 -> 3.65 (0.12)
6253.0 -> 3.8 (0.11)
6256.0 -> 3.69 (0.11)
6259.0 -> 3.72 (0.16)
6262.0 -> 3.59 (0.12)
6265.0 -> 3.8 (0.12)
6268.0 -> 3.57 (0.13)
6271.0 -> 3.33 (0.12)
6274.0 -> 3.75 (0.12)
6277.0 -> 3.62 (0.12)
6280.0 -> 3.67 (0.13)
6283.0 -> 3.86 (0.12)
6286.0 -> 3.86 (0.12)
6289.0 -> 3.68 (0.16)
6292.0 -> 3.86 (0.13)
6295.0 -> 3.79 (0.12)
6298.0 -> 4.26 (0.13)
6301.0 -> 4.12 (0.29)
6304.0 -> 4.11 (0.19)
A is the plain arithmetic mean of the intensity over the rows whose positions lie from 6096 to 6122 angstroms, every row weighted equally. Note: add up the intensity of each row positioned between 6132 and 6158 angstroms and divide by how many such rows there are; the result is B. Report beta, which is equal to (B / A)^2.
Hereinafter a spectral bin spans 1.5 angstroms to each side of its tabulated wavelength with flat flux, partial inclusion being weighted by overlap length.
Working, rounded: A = 3.35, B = 3.35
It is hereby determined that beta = 1.00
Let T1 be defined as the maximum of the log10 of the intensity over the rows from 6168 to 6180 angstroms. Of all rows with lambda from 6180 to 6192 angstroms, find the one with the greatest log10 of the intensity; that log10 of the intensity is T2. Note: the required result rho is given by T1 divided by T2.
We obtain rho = 1.03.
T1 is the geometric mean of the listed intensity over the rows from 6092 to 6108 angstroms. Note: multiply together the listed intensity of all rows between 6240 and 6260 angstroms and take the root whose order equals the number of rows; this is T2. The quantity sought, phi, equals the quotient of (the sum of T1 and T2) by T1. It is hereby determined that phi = 2.05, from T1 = 3.4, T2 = 3.57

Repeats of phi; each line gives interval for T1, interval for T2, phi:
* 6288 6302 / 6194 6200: 1.95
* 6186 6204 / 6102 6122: 1.92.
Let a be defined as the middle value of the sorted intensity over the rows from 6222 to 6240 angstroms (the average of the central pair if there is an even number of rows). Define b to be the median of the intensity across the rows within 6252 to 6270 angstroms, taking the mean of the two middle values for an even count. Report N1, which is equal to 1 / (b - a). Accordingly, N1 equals -20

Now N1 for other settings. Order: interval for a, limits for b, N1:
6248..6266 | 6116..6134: -4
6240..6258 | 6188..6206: 8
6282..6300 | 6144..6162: -2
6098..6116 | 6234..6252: 4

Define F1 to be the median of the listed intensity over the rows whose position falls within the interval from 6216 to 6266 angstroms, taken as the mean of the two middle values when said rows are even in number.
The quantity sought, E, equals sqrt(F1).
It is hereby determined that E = 1.93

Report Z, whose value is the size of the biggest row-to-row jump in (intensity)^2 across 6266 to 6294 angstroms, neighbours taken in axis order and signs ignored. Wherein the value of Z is 3.0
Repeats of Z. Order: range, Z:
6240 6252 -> 2.0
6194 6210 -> 1.2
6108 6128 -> 3.0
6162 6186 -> 2.0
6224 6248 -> 2.0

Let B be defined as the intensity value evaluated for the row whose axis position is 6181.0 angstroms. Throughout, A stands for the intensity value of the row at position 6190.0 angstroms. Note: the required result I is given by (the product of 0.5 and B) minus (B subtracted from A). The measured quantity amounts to 1.9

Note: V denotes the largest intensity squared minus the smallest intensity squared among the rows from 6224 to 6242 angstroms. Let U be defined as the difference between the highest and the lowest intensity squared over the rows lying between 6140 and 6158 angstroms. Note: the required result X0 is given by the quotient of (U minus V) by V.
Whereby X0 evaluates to -0.4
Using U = 1.4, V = 2.5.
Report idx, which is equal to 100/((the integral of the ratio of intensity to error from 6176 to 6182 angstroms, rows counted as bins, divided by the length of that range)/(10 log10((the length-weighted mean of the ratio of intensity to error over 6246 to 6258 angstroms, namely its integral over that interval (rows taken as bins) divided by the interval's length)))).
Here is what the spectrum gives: 49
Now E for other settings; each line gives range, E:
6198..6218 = 1.97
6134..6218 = 1.91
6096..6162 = 1.84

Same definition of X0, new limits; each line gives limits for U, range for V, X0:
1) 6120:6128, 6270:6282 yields -1.0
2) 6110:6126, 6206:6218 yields 0.7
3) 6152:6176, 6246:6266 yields 0.3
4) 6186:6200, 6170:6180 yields 2.8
